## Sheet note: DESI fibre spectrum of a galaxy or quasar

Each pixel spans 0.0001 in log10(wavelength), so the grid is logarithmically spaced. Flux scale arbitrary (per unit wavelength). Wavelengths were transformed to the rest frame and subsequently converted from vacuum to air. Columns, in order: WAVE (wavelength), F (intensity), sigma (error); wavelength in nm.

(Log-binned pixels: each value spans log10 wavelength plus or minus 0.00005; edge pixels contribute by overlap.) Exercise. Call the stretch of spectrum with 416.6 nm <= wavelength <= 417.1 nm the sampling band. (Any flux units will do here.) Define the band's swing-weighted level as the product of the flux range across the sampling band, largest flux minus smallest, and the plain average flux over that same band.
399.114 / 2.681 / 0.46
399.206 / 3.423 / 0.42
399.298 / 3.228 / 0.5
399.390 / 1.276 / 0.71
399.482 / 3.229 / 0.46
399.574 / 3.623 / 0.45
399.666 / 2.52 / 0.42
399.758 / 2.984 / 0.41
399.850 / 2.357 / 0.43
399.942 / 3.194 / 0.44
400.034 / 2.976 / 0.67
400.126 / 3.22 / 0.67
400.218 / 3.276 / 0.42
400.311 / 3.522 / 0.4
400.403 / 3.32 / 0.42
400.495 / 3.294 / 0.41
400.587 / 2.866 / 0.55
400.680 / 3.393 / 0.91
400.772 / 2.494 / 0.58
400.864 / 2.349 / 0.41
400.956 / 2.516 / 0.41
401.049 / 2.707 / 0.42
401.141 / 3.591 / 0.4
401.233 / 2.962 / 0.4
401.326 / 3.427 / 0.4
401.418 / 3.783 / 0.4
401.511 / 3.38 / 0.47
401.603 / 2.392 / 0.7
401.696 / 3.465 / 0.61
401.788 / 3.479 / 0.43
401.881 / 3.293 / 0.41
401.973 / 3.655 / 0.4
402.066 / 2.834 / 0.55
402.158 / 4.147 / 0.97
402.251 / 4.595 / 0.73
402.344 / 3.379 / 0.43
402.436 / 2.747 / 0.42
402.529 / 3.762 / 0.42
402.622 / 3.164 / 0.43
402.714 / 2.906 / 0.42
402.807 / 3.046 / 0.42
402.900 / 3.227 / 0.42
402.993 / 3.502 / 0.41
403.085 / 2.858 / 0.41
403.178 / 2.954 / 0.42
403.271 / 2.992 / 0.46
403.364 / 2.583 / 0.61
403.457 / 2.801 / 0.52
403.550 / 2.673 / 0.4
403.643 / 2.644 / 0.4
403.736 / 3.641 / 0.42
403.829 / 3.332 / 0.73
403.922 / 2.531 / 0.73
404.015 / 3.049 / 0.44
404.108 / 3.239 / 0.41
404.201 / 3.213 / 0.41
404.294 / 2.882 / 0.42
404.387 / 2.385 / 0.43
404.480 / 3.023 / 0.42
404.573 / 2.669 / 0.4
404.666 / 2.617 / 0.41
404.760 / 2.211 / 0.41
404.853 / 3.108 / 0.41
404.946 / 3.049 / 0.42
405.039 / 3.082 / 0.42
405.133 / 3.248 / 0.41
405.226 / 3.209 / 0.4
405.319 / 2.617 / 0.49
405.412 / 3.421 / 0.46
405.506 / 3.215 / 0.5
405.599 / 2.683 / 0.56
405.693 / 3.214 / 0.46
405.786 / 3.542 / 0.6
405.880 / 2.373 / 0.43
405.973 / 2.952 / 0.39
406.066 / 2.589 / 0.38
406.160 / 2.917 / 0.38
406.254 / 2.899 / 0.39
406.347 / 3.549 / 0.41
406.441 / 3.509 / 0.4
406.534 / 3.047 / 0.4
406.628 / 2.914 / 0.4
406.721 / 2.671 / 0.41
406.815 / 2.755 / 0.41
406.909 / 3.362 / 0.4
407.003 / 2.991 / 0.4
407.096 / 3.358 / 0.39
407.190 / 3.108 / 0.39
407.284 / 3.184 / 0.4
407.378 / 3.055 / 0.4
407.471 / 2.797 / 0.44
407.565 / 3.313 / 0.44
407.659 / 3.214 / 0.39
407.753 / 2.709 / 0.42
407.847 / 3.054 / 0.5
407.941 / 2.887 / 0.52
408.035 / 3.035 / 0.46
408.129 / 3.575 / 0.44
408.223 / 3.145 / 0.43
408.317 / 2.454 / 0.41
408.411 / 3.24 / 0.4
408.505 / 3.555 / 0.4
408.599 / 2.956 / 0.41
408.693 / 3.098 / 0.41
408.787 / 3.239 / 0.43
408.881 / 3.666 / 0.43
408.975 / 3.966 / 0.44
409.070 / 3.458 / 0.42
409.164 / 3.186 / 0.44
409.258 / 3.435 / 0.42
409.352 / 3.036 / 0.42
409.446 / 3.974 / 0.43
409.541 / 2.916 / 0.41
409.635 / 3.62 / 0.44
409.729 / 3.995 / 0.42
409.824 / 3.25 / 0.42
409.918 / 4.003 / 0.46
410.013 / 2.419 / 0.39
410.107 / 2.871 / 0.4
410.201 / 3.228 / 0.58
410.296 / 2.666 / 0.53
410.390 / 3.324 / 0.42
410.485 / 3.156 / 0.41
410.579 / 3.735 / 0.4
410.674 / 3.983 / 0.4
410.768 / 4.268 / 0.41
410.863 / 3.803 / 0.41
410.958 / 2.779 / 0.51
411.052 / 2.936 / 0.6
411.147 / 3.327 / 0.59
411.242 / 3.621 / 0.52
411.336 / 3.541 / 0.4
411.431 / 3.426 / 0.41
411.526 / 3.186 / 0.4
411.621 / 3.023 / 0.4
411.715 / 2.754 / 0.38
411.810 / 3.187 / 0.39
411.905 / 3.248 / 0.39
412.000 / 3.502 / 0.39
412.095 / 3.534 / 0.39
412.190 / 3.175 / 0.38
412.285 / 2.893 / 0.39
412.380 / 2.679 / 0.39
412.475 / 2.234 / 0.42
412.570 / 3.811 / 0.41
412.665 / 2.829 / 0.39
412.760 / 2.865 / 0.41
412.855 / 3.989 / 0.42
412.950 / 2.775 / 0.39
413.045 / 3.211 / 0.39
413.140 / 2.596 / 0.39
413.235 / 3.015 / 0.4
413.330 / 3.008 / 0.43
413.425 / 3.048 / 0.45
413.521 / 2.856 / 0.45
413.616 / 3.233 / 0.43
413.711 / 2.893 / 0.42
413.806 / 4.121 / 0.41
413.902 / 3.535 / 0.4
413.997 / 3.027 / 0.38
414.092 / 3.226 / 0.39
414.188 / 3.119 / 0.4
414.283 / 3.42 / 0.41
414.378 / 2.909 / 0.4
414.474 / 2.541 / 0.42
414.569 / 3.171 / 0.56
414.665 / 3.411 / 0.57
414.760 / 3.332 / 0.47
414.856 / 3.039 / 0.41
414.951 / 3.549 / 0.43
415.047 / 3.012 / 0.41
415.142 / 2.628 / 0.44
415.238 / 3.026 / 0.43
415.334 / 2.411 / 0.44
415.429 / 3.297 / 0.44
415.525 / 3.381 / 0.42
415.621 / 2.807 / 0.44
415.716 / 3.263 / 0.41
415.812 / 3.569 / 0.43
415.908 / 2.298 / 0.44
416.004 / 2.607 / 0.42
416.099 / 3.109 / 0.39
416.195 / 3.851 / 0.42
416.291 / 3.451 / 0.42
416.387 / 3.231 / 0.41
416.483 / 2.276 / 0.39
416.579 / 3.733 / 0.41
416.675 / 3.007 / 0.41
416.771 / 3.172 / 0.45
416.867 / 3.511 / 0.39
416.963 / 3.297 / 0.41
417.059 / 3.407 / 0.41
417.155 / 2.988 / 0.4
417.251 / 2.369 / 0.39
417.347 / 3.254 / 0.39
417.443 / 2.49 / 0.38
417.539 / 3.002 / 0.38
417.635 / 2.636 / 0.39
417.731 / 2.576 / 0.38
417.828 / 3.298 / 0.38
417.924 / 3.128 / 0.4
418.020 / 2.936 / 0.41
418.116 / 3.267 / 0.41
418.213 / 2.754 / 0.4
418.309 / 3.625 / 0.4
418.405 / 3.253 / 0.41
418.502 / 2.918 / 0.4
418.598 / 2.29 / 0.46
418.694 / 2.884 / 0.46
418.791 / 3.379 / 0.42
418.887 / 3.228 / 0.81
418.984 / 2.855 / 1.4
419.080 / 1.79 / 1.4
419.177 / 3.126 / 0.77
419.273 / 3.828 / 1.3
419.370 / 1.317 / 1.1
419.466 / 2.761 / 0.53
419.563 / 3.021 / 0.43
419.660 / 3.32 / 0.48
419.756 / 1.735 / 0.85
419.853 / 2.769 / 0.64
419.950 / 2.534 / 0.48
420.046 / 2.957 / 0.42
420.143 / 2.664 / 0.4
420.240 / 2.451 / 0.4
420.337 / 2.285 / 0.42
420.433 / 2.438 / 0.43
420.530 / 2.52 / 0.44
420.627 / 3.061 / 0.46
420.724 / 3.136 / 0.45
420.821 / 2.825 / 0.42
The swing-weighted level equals 1.7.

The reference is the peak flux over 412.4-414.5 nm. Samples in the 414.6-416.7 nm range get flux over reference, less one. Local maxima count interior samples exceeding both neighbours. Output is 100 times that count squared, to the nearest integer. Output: 3600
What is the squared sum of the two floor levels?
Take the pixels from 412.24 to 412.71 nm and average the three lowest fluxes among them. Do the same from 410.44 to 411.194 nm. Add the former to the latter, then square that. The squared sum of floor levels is 31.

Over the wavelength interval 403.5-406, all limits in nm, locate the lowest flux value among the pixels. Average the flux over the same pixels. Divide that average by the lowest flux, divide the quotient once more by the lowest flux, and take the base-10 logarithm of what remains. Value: -0.218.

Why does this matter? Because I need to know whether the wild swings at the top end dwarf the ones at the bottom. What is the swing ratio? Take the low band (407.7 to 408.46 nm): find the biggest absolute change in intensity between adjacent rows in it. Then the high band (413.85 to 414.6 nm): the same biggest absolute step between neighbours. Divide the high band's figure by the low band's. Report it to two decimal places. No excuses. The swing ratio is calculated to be 0.80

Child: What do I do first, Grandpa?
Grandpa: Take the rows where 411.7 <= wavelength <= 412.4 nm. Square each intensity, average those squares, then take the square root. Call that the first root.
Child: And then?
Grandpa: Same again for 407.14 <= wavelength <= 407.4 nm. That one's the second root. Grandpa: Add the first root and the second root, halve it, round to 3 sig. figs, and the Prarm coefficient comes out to 3.13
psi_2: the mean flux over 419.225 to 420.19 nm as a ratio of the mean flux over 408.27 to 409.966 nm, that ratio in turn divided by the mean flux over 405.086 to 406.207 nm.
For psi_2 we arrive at 0.265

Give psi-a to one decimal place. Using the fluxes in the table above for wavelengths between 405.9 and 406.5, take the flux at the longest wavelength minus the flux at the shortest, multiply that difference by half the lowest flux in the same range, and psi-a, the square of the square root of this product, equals 0.7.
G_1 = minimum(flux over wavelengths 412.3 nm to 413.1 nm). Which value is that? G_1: 2.234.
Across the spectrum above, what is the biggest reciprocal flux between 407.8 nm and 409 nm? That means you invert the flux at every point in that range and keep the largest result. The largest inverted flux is 0.407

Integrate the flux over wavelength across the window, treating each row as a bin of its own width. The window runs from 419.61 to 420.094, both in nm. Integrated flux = 1.29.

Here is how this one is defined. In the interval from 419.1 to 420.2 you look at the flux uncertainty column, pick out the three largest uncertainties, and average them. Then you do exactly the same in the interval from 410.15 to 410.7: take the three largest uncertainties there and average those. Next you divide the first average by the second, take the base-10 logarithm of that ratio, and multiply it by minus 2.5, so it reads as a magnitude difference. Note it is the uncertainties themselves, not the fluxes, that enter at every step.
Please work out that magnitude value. -0.82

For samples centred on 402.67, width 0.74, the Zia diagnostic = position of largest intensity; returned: 402.529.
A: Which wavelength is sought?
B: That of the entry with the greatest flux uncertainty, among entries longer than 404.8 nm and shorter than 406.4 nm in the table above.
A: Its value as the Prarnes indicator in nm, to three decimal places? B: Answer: 405.786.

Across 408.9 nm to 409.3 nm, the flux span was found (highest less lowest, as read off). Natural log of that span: -0.25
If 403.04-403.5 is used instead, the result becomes -0.89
